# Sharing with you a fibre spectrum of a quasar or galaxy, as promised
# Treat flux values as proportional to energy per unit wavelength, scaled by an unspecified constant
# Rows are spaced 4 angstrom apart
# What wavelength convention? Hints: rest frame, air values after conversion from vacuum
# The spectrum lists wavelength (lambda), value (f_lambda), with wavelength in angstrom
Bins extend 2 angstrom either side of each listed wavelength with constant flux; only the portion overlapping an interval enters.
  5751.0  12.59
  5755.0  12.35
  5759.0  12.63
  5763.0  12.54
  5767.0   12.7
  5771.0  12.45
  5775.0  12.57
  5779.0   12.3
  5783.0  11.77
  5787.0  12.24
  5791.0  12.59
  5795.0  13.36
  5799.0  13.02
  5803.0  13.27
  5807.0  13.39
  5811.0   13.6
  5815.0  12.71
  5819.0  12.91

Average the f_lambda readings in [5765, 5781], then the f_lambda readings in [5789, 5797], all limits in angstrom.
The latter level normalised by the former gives 1.04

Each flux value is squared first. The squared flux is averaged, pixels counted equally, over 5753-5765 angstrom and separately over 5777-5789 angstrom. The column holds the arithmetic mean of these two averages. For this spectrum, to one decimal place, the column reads 151.5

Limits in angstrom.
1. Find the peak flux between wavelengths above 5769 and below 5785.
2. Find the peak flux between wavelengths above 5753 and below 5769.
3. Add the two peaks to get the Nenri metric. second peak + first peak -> 25.3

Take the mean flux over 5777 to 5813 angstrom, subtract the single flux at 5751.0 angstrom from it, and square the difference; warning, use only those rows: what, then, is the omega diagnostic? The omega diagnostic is 0.06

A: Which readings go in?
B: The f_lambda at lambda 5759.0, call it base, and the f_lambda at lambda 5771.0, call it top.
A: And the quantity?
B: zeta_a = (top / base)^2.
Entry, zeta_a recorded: 0.972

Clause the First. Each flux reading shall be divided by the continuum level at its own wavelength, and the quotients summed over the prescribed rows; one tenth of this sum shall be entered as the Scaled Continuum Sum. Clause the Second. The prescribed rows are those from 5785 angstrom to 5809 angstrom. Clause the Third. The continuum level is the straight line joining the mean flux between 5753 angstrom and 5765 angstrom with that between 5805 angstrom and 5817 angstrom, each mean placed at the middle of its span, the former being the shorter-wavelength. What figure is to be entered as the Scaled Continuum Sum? 0.6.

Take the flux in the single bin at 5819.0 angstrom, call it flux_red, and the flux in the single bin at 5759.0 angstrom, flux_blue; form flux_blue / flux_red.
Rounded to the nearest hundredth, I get 0.98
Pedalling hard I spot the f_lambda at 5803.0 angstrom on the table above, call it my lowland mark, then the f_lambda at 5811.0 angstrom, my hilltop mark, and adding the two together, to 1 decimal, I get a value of 26.9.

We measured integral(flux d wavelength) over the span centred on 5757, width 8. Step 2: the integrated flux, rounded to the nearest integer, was 100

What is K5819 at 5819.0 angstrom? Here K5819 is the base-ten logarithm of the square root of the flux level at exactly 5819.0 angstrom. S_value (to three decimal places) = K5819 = 0.555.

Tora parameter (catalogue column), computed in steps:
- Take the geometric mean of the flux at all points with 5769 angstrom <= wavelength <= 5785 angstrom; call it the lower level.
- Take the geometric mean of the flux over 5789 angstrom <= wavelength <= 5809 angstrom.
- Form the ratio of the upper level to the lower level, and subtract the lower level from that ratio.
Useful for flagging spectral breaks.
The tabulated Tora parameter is -11.20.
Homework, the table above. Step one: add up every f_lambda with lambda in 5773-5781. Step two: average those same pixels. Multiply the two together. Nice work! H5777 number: 309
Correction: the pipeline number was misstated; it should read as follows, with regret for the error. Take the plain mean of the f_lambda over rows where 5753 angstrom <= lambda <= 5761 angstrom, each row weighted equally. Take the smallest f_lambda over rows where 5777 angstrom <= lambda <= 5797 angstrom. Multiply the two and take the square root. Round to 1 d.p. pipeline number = 12.1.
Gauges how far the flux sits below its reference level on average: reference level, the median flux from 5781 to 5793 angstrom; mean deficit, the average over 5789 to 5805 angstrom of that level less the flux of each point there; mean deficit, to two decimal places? -0.82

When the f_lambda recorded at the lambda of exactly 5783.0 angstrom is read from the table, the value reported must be 11.77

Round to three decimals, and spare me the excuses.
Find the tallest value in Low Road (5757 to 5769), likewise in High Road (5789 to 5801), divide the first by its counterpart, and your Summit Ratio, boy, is 0.951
